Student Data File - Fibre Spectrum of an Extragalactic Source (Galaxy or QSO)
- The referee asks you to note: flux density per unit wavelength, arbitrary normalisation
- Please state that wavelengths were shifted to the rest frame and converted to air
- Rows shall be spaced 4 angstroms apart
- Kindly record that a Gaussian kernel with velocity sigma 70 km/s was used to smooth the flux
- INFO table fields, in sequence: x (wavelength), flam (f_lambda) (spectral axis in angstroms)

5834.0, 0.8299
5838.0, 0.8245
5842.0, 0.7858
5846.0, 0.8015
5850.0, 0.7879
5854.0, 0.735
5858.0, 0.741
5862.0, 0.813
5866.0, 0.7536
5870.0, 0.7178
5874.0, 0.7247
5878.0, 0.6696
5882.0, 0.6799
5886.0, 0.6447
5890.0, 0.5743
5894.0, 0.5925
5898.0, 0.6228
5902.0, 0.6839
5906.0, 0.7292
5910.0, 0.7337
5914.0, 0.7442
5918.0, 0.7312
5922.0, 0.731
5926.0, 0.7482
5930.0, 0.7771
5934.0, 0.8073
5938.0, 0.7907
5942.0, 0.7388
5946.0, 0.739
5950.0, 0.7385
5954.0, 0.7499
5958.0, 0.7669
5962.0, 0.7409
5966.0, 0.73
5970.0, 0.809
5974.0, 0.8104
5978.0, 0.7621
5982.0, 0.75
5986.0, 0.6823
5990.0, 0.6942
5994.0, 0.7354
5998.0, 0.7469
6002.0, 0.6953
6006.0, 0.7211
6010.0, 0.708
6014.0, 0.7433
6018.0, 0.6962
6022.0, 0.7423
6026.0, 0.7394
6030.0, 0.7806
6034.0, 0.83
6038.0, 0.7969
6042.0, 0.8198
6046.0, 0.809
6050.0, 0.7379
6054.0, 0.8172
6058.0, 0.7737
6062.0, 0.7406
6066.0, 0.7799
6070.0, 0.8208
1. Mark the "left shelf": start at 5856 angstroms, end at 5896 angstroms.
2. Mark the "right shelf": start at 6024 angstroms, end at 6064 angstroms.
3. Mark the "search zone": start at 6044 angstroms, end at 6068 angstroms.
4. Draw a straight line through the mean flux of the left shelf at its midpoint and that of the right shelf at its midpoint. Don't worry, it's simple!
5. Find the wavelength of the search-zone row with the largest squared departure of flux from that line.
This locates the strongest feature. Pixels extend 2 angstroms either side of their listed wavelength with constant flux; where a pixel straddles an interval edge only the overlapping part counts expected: 6062.0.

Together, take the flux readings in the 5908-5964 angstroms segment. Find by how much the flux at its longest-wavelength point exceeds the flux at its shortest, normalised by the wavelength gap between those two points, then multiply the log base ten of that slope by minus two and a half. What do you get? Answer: 9.6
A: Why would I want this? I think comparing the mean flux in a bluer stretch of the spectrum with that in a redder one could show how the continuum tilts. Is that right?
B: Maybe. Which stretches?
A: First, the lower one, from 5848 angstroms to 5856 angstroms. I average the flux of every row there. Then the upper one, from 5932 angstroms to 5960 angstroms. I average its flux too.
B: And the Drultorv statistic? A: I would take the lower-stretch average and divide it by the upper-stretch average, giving 1.00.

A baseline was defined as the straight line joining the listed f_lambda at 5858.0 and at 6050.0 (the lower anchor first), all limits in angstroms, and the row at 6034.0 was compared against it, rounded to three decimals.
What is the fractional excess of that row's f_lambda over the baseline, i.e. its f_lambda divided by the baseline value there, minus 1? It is 0.124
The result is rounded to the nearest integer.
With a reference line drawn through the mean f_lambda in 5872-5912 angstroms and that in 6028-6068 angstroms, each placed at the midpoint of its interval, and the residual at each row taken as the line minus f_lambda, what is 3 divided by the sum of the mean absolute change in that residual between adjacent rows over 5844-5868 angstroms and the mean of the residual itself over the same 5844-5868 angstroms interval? -32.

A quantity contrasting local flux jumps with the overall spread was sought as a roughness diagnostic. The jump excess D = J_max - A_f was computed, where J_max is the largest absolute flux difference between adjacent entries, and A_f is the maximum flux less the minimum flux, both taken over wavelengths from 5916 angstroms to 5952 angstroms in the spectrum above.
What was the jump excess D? -0.02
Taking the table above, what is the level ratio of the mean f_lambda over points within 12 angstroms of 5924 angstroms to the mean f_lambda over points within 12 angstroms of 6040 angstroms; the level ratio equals 0.95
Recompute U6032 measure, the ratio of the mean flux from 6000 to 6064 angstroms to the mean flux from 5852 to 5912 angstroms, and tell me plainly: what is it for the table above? 1.09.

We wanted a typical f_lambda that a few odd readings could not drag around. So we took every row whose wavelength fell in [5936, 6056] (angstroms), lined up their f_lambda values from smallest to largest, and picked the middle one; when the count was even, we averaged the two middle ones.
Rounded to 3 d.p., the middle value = 0.743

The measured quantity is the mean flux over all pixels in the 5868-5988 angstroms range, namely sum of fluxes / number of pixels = 0.724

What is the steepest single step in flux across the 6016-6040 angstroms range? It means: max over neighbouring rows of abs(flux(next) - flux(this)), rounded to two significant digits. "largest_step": 0.049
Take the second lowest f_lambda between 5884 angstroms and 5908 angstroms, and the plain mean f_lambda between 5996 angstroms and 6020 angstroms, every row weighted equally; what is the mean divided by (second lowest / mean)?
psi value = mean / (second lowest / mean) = 0.87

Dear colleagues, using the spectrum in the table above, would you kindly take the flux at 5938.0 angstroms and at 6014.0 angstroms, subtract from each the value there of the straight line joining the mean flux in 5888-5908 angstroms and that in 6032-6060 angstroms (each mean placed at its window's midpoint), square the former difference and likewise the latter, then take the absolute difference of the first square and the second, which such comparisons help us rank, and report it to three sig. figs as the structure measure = 0.0112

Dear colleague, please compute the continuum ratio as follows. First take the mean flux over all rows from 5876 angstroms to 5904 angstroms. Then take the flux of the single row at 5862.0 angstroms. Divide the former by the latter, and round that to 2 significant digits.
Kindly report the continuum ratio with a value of 0.79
